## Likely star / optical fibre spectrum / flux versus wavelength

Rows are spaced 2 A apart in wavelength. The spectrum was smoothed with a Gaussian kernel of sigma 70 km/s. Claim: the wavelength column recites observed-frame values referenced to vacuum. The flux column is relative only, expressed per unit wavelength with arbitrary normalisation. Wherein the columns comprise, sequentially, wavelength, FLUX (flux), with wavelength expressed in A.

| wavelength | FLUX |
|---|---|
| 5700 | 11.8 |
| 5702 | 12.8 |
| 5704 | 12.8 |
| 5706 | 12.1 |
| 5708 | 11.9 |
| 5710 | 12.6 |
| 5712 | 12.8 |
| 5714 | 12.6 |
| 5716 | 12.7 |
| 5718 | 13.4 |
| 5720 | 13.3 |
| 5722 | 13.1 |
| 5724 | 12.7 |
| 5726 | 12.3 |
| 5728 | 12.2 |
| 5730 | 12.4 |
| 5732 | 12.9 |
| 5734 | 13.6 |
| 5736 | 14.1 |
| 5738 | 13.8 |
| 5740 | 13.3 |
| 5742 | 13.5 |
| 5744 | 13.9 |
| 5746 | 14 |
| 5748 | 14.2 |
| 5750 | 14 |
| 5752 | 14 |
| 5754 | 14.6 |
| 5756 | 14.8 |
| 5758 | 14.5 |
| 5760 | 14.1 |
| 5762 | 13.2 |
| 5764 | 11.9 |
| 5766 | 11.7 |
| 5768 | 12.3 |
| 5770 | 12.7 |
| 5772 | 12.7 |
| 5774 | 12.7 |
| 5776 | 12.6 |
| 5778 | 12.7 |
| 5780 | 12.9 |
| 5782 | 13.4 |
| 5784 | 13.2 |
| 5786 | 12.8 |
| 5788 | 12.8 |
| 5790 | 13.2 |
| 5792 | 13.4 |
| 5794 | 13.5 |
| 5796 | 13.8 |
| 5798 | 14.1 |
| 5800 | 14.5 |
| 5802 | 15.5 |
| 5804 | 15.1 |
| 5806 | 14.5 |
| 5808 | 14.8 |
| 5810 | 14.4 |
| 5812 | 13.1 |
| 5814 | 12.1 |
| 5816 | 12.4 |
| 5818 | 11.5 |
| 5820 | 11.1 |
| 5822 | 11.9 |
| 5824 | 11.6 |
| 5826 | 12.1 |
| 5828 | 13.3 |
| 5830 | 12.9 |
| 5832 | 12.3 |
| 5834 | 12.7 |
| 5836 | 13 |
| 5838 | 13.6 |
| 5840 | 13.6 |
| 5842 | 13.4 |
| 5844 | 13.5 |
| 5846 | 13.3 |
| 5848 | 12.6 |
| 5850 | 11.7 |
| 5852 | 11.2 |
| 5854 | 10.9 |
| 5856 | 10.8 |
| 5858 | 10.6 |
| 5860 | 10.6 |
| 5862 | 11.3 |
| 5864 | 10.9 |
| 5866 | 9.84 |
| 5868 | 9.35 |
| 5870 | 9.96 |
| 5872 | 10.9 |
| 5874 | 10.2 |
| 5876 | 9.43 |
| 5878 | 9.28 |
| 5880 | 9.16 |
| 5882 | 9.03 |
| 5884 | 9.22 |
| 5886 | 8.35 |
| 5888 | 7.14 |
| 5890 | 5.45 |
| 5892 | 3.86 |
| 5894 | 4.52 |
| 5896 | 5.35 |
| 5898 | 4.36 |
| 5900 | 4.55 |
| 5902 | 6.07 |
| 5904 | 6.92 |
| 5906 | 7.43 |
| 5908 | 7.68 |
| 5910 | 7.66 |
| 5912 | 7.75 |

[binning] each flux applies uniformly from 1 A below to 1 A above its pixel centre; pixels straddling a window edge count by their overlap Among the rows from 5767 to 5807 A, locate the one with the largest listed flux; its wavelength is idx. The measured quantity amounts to 5802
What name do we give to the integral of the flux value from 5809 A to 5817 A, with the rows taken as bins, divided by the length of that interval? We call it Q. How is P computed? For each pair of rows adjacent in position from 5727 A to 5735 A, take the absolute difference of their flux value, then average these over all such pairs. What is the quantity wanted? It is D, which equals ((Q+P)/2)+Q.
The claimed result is 19.7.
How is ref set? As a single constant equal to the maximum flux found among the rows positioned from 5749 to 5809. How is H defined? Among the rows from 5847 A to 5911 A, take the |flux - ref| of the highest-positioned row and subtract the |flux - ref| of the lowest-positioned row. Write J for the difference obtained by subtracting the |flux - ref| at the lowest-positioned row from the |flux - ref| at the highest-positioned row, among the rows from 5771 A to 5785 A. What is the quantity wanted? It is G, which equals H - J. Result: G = 5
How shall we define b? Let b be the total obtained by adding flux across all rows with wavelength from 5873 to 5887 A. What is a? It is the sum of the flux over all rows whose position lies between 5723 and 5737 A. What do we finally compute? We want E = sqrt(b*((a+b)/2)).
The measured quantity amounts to 71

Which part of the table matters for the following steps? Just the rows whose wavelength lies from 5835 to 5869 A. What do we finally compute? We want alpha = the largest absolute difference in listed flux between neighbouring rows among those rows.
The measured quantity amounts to 1.06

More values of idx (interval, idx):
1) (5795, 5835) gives 5802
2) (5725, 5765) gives 5756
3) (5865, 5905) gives 5872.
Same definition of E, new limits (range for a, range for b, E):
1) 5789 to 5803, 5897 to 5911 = 56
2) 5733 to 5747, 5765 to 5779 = 90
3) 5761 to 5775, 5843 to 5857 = 85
